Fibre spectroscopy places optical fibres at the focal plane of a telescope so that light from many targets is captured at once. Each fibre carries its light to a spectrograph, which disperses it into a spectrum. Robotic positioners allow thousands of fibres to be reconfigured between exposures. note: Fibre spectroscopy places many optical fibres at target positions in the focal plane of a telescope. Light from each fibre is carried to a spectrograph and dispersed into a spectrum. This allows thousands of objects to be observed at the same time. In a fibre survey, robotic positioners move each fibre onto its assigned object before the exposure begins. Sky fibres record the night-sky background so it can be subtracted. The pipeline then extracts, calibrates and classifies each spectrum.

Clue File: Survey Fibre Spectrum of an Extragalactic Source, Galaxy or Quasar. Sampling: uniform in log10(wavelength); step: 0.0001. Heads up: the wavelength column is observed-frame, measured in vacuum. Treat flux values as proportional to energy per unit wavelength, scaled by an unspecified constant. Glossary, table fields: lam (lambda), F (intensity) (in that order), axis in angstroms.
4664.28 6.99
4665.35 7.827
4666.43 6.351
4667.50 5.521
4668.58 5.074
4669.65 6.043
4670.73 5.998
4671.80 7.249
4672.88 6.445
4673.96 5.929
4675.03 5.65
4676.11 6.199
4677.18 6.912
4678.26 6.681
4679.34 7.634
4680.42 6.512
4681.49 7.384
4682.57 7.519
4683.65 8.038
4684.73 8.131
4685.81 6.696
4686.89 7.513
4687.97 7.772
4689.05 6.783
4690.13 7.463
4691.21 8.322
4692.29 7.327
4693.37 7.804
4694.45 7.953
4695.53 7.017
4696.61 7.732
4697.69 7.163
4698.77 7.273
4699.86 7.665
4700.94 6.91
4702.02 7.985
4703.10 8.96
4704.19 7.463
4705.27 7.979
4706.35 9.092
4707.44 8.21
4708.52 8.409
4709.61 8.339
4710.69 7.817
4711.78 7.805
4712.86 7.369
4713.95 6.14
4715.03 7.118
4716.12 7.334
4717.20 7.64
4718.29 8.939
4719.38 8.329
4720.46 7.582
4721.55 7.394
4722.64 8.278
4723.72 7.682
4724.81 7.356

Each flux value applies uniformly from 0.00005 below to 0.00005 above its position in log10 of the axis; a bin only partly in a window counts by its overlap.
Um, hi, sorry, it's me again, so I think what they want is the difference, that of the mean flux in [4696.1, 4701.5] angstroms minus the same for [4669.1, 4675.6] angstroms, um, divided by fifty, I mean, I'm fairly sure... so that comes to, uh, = 0.023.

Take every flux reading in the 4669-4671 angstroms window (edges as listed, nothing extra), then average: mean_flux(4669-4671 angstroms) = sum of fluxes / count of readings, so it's 6.0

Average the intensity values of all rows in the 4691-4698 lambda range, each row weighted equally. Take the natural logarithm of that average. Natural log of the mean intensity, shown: 2.03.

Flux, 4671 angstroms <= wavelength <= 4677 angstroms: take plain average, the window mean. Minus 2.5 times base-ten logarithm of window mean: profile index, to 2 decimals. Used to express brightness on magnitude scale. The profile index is -2.00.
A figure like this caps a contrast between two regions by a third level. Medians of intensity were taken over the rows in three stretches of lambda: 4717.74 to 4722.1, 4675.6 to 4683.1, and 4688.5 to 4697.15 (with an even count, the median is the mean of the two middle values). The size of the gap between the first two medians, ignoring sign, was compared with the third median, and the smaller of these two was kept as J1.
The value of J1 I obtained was 1.04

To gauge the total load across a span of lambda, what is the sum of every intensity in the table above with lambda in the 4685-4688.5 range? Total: 22.0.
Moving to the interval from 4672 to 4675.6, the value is 18.0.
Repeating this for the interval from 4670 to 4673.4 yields 19.7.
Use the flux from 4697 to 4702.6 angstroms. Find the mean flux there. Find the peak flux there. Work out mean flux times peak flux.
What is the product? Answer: 59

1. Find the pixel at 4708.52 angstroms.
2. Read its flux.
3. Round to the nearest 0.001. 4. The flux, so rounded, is 8.409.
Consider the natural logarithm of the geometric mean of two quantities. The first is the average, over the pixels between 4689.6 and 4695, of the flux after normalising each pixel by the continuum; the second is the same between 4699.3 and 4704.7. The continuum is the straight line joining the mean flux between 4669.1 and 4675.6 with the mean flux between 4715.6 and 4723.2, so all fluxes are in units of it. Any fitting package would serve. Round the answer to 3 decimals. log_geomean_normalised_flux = 0.089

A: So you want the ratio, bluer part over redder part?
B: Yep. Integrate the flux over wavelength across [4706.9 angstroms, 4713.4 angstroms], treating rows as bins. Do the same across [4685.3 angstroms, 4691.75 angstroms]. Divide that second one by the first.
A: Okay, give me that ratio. 0.92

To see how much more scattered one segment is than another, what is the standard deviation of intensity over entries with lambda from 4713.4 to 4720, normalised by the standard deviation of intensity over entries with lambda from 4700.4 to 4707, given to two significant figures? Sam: 1.2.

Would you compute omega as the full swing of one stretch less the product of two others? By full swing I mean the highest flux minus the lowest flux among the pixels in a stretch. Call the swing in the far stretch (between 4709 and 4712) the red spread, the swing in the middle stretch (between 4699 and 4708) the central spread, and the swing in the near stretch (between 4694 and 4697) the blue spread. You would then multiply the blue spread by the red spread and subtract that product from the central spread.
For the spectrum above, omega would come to 1.7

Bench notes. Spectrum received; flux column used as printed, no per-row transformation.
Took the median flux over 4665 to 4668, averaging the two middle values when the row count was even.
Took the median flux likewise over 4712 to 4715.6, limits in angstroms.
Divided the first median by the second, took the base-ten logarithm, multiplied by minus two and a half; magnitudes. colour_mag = 0.12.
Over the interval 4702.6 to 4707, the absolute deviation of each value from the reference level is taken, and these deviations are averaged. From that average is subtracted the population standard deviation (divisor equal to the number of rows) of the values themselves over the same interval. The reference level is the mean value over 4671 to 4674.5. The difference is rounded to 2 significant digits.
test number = 1.2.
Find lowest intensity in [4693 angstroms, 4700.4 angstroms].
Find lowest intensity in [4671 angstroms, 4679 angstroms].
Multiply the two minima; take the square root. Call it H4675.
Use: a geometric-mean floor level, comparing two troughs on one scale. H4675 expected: 6.3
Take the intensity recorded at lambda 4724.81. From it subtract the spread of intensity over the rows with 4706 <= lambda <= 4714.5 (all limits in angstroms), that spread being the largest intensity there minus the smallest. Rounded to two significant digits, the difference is 4.4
